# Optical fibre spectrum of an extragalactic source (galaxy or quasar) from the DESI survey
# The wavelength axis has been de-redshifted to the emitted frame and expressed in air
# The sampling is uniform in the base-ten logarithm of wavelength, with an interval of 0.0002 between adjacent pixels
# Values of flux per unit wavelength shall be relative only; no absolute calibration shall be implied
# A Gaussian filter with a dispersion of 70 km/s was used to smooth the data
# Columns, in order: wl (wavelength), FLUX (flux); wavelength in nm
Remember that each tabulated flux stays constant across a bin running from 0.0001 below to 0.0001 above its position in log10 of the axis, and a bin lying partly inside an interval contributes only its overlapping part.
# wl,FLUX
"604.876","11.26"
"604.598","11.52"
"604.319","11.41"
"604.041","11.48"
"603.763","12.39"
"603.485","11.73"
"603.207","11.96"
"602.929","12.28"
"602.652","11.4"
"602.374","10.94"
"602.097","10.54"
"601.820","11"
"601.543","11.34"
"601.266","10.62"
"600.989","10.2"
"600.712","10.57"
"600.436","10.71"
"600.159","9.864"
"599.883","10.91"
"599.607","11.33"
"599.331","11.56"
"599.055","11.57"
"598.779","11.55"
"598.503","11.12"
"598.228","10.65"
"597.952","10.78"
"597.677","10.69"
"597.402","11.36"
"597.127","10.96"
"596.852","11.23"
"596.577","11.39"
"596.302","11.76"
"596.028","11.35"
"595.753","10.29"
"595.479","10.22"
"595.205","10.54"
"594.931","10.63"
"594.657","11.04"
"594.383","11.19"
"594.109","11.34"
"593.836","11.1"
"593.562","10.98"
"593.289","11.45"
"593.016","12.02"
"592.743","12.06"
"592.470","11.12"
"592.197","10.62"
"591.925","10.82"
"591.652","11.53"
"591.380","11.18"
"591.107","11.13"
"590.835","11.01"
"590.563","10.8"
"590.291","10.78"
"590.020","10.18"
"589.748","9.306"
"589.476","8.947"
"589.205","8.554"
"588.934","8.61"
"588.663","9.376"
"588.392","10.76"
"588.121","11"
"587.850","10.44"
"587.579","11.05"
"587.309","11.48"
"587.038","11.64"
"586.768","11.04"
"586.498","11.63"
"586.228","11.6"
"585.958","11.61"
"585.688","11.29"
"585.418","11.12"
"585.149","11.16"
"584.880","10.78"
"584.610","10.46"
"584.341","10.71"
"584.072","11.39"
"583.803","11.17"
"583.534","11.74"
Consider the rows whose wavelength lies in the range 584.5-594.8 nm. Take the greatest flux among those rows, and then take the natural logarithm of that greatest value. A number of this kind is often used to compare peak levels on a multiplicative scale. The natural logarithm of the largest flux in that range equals 2.49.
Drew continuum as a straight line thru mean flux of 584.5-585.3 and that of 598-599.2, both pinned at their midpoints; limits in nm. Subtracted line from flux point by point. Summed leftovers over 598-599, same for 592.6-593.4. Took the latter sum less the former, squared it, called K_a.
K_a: 7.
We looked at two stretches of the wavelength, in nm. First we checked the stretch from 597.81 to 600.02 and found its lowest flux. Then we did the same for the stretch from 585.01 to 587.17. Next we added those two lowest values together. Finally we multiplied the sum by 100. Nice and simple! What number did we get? 2169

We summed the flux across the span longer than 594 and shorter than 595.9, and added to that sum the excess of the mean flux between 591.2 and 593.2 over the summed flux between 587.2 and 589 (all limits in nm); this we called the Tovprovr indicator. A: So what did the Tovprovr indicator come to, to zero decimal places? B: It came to 14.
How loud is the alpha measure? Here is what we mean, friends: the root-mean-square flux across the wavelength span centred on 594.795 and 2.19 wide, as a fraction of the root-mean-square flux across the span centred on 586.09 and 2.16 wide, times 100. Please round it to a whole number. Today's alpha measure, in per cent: 95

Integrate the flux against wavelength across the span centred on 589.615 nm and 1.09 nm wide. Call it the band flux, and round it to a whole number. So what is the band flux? 10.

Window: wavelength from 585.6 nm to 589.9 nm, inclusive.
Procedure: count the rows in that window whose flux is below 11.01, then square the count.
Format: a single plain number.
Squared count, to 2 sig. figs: 64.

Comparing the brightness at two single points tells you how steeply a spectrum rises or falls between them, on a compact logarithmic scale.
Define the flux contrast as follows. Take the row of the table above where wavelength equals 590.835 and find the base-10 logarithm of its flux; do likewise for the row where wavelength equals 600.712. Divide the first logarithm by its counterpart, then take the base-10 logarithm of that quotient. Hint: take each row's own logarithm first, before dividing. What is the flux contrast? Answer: 0.007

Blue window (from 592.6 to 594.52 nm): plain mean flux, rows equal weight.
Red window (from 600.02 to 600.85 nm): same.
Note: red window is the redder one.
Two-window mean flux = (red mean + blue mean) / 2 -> 10.9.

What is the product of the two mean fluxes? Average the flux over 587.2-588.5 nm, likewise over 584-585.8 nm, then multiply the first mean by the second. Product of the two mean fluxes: 120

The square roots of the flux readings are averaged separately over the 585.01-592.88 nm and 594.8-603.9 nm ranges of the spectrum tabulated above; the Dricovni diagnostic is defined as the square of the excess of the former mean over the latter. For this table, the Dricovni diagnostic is 0.003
